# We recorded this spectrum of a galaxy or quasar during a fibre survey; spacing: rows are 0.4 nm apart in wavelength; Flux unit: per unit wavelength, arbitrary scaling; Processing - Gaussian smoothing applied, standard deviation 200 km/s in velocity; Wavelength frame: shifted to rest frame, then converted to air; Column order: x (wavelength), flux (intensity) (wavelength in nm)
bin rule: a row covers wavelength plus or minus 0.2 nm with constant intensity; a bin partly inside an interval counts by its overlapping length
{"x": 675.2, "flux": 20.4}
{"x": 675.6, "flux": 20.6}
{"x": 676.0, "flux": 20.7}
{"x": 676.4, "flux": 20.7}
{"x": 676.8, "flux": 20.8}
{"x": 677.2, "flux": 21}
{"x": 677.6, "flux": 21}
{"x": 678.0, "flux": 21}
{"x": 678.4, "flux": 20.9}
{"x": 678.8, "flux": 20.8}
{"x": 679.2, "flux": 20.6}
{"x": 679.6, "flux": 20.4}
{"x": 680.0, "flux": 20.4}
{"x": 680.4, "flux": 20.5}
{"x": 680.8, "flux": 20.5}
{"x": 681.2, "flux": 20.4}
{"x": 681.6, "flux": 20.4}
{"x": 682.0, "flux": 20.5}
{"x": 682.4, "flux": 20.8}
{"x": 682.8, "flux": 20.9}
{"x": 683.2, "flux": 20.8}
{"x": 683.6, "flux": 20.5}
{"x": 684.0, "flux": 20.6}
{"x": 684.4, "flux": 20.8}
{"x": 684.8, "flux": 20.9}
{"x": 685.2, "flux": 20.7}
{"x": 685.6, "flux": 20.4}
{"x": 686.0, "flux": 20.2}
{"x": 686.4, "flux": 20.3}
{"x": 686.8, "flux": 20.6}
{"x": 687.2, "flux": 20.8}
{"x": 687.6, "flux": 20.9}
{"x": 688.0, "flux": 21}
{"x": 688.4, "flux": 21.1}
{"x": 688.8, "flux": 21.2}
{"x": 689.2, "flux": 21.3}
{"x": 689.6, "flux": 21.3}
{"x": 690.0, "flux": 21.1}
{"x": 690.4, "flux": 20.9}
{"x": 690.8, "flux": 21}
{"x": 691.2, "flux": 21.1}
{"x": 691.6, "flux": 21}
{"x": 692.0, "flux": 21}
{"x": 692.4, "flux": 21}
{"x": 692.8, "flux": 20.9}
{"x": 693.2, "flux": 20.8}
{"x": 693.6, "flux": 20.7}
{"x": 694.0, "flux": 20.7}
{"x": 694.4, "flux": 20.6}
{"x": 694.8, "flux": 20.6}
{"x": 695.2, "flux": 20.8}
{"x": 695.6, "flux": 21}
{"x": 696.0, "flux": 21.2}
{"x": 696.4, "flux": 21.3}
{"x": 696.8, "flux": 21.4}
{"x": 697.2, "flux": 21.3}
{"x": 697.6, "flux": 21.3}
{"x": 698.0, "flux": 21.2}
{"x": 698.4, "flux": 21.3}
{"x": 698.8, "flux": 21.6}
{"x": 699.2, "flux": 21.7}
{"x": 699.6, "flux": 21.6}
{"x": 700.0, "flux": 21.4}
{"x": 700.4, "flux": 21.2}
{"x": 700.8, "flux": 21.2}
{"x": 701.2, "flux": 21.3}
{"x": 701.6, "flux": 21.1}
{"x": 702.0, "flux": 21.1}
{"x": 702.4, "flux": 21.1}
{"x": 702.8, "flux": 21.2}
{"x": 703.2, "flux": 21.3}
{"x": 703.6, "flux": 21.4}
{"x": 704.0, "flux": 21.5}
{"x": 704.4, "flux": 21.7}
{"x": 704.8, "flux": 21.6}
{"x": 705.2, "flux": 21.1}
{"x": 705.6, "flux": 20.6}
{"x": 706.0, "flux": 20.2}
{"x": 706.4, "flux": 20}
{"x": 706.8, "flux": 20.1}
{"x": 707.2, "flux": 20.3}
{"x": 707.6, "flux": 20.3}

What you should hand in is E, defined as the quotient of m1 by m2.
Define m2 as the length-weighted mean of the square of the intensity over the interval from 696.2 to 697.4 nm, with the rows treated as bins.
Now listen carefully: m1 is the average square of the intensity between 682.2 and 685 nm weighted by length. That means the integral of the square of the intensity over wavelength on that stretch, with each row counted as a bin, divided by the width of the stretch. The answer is 0.95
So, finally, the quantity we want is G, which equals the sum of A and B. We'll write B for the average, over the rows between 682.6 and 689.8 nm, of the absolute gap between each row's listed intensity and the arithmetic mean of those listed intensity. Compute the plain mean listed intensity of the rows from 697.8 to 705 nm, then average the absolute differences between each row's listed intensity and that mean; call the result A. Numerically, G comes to 0.430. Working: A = 0.179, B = 0.251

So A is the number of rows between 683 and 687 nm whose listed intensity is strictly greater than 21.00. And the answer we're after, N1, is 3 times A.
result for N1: 0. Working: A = 0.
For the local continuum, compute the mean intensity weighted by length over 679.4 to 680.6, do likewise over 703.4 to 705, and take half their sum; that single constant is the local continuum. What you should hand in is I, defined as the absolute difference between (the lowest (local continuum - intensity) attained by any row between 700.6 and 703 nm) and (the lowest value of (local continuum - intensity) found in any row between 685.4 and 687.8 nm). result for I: 0.40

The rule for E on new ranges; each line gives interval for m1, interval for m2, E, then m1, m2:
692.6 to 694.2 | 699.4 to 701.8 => 0.95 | 432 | 454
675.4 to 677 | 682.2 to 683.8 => 1.00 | 428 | 431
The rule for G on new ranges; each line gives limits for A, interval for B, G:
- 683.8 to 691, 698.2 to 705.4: 0.441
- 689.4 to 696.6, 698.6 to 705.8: 0.391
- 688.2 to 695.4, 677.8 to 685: 0.367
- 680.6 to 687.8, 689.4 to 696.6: 0.363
